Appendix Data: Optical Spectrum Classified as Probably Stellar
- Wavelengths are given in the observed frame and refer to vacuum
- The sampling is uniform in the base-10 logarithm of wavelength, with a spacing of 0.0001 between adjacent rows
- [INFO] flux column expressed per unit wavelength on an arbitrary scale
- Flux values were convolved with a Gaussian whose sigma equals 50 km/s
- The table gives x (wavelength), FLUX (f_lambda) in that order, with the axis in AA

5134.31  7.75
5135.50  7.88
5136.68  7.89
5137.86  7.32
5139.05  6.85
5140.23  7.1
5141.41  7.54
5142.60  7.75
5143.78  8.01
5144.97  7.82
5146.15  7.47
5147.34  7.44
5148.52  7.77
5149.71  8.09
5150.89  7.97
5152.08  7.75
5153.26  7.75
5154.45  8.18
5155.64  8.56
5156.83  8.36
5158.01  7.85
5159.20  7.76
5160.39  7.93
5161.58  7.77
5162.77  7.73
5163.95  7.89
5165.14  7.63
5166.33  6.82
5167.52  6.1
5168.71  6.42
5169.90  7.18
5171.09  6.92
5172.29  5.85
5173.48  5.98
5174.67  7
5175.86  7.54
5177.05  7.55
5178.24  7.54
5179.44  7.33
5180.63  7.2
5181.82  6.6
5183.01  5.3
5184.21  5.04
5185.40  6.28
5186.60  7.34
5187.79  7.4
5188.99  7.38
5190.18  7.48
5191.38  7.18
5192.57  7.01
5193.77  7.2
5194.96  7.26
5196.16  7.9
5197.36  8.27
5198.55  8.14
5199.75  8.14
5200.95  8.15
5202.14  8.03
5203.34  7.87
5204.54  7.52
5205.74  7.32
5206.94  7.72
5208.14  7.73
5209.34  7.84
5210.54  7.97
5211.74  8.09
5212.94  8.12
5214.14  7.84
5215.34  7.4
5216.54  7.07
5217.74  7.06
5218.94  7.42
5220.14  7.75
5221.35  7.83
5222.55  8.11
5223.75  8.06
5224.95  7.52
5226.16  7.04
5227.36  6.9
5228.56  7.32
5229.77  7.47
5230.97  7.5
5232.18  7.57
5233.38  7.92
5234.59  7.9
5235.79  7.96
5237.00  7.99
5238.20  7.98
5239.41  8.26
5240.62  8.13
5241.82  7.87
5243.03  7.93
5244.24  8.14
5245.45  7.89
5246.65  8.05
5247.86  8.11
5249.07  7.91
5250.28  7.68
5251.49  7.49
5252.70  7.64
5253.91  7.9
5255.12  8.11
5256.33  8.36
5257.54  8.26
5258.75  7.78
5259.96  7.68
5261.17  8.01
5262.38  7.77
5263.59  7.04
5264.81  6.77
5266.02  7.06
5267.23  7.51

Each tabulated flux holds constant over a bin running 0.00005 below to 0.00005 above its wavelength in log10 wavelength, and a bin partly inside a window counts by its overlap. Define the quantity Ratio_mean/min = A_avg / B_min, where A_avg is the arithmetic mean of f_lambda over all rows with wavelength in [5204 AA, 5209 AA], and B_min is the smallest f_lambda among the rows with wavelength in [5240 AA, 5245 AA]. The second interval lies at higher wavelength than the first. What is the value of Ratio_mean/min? 0.96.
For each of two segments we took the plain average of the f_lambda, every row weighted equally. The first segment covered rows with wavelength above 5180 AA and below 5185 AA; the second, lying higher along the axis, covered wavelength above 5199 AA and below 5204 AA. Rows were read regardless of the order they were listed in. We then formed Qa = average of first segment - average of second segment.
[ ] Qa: -2.0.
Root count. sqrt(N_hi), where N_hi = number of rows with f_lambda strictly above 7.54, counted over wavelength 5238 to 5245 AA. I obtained 2.45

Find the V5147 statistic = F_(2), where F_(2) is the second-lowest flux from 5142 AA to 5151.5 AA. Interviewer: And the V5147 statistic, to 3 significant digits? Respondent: 7.47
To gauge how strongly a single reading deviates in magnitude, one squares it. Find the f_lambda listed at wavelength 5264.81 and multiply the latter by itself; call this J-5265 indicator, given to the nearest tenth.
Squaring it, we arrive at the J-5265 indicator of 45.8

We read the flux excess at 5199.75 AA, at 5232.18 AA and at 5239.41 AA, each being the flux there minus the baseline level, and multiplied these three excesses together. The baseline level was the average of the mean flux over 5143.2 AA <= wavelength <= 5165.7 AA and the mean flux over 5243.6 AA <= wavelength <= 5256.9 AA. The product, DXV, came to -0.028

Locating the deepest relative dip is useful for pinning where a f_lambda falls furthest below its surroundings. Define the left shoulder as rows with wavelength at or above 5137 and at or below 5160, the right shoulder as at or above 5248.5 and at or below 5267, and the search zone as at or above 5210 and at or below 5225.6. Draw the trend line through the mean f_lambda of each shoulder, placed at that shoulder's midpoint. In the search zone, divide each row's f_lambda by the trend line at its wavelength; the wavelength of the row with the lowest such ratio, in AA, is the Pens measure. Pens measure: 5217.74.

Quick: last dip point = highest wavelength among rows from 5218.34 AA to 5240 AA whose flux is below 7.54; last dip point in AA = 5230.97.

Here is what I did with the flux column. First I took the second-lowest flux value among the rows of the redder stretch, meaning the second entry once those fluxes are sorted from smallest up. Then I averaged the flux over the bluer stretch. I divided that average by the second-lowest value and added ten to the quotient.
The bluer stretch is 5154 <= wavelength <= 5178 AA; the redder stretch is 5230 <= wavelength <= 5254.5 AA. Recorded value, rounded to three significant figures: 11.0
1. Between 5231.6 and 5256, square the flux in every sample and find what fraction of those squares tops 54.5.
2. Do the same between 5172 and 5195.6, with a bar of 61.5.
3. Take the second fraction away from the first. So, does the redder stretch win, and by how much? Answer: 1.0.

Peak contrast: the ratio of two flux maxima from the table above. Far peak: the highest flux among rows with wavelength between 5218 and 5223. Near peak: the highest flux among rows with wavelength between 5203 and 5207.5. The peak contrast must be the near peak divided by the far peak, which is 0.97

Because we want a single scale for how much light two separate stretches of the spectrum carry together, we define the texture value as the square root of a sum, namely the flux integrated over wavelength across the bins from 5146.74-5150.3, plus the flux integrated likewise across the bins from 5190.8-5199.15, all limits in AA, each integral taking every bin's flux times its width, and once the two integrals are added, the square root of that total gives 9.5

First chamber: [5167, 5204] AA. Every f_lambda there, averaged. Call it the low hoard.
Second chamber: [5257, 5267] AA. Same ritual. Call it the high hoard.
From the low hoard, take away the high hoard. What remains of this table -0.4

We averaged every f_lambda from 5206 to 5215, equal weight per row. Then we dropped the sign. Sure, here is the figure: 7.9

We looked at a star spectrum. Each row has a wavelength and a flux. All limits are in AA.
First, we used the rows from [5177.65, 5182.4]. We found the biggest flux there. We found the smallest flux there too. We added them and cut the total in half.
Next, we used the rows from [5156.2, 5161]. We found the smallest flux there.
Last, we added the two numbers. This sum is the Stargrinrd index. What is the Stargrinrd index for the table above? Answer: 14.8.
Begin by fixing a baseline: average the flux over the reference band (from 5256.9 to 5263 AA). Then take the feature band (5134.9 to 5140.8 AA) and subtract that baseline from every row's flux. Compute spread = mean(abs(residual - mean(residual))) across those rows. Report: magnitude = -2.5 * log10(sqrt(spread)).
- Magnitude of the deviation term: 0.52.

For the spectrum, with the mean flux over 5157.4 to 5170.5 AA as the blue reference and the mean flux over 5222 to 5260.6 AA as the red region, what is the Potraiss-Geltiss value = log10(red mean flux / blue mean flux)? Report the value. 0.026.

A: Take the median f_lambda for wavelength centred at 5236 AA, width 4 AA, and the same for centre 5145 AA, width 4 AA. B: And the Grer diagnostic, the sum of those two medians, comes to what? 15.8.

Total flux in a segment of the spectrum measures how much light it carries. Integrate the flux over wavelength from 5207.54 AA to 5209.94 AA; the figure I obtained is 18.7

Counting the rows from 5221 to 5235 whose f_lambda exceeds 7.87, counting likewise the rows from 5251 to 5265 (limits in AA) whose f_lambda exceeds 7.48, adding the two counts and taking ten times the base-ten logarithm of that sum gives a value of 11.5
